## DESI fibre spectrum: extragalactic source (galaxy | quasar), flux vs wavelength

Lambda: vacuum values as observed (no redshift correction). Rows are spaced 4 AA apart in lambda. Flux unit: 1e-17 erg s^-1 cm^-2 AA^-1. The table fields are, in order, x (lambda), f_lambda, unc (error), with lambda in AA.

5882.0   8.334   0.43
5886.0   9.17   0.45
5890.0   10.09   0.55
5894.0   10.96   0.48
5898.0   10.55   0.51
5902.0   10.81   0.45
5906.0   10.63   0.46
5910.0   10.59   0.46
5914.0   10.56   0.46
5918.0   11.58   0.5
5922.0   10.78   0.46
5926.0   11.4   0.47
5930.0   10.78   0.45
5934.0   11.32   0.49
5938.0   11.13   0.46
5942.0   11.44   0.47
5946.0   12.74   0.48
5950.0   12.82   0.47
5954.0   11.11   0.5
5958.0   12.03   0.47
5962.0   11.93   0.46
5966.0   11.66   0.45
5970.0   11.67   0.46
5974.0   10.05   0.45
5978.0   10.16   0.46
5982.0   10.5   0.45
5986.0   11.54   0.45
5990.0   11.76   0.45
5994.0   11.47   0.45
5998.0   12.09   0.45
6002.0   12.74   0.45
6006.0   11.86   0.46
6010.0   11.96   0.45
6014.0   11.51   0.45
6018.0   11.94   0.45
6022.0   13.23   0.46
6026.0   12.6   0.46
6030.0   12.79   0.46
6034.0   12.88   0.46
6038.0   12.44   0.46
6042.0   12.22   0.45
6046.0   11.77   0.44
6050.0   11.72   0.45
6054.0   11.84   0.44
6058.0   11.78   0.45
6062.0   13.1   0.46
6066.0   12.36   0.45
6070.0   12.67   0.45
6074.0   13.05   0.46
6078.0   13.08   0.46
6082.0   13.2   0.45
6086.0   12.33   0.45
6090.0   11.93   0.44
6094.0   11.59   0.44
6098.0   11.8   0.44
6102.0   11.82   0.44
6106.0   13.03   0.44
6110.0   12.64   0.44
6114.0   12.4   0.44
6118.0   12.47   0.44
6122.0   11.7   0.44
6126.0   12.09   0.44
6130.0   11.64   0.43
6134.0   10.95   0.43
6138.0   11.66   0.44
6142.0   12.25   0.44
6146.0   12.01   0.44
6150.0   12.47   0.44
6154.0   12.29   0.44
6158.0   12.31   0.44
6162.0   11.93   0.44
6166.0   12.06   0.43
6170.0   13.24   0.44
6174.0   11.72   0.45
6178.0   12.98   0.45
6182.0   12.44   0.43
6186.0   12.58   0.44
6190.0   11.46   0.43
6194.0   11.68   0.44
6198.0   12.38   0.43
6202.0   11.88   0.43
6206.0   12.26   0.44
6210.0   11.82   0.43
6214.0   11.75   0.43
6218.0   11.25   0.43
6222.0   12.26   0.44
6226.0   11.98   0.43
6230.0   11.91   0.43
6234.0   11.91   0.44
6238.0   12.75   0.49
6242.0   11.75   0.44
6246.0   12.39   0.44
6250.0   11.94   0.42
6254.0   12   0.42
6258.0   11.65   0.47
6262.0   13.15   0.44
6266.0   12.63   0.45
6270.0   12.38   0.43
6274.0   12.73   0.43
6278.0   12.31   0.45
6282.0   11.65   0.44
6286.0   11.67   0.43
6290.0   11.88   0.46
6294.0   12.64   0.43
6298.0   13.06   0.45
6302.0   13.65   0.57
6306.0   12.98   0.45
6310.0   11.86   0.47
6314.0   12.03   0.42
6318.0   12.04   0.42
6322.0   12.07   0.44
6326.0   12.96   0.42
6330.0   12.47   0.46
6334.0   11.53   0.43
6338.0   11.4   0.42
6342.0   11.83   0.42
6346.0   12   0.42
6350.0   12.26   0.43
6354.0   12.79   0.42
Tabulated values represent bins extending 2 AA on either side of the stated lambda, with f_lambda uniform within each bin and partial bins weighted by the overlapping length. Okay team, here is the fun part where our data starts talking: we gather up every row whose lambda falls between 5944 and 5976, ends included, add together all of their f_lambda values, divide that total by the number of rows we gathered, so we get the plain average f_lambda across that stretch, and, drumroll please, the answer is 11.8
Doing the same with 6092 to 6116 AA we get 12.2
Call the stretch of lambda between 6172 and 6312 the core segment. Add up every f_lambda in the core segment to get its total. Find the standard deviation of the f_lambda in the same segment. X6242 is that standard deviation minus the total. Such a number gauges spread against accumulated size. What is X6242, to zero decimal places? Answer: -427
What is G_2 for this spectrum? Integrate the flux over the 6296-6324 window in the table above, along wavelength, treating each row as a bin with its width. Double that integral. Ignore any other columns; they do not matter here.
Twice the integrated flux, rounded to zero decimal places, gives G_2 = 702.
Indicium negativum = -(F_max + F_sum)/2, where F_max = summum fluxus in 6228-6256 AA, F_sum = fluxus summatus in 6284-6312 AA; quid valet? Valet -50.2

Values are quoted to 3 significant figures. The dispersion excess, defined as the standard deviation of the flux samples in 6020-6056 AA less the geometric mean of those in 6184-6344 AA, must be -11.6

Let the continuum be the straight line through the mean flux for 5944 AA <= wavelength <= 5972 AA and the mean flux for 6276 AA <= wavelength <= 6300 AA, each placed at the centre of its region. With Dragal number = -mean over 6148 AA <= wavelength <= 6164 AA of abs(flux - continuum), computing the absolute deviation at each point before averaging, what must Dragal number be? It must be -0.23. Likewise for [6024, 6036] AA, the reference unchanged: -0.72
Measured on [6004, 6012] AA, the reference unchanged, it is -0.12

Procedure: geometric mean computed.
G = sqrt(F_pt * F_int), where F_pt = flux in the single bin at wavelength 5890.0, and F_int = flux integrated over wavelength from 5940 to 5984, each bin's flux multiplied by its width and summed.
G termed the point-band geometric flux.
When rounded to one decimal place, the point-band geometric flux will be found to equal 71.3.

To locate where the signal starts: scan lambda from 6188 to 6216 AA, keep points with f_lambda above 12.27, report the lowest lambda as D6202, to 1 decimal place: 6198.0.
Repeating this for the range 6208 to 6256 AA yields 6238.0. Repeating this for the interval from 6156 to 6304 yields 6158.0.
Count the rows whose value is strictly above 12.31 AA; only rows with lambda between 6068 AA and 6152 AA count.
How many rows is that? 10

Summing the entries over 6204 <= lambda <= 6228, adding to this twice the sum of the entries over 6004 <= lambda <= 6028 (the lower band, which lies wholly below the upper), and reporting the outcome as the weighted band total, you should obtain 217.5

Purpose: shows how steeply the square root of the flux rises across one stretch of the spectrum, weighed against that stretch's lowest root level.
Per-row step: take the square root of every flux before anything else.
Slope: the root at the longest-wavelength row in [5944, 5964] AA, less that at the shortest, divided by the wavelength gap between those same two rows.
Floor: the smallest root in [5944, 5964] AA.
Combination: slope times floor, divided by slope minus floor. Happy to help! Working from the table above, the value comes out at 0.007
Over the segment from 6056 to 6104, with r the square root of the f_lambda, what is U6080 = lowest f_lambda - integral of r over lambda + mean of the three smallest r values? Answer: -154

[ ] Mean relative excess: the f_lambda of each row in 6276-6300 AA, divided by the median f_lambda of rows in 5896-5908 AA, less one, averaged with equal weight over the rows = 0.148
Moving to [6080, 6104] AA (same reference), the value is 0.139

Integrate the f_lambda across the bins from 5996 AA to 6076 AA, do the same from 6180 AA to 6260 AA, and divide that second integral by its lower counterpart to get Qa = 0.97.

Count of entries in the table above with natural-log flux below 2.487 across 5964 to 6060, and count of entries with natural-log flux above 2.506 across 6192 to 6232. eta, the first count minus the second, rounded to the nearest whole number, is 13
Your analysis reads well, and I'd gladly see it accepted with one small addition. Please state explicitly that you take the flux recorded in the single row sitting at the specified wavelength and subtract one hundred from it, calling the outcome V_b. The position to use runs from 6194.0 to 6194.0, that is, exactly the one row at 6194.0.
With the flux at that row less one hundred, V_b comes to -88.3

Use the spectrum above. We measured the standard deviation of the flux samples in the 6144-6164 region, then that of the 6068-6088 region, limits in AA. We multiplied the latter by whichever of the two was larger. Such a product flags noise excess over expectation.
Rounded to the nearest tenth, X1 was 0.1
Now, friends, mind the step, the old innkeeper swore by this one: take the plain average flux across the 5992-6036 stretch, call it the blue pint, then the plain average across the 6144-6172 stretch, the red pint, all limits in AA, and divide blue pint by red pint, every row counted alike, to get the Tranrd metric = 1.00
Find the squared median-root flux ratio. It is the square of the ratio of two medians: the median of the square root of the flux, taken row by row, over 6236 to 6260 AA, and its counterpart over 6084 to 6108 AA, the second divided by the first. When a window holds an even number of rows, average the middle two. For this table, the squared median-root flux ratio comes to 0.99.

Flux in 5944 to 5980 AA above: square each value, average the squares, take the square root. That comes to 11.61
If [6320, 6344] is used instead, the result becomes 12.06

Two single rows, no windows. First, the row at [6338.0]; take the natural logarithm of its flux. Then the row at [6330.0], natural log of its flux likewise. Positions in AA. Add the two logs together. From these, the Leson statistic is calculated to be 4.96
